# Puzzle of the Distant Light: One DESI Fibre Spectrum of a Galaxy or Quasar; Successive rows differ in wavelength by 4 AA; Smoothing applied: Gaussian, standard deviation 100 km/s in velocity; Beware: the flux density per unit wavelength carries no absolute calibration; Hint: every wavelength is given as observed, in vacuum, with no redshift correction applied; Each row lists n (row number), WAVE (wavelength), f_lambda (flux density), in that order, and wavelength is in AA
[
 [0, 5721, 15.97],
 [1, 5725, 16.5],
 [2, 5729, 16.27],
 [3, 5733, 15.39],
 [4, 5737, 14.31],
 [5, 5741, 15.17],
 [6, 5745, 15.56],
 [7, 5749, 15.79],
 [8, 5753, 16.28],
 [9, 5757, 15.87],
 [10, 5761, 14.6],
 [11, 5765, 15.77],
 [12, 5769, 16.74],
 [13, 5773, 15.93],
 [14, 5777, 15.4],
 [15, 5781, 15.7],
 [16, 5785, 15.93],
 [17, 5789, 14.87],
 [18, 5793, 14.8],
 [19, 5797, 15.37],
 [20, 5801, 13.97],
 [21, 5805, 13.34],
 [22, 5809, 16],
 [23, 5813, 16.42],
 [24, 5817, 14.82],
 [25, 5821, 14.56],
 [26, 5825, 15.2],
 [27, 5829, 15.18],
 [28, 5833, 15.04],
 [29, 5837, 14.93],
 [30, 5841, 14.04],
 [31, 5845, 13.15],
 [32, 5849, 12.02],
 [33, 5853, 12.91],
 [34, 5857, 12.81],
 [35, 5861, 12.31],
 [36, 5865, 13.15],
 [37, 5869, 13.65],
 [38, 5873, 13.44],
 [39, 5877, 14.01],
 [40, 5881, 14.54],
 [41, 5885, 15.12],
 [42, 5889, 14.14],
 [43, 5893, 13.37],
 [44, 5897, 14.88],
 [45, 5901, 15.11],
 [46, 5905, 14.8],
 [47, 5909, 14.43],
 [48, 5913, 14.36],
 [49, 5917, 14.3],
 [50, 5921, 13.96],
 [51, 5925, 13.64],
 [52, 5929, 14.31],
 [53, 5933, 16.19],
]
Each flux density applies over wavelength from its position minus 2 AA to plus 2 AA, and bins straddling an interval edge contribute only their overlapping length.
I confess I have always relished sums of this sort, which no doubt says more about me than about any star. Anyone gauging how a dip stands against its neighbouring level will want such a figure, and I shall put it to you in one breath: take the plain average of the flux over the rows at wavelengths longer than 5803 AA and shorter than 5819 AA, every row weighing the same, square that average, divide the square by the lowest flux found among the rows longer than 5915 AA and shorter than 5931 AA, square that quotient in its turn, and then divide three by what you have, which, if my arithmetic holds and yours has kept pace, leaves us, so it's 0.0106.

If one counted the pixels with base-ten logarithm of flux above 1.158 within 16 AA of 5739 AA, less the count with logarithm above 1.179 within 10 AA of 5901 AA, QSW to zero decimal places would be 6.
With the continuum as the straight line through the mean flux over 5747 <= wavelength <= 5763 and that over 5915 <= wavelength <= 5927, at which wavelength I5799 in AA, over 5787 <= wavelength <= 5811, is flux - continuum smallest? 5805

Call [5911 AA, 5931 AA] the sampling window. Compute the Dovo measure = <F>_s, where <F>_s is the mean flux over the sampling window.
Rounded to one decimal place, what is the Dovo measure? 14.1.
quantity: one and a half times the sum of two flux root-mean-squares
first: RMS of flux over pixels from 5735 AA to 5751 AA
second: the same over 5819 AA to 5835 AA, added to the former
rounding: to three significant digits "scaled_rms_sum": 45.3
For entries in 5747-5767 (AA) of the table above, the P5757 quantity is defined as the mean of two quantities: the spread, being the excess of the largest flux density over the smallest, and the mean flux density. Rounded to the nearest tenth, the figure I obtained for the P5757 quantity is 8.7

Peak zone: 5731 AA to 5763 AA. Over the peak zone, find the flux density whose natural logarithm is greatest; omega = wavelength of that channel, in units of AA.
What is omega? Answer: 5753 AA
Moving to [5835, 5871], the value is 5837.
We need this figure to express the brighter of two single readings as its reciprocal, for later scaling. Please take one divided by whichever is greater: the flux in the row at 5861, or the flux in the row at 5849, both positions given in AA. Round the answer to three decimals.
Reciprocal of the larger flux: 0.081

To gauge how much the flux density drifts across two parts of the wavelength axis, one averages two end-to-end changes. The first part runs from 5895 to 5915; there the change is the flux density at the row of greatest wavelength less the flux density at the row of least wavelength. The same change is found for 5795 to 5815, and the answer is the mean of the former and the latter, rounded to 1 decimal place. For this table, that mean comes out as 0.3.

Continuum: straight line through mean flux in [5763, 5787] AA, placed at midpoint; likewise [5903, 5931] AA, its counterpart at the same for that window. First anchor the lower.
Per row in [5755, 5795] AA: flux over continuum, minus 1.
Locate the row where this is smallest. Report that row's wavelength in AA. 5761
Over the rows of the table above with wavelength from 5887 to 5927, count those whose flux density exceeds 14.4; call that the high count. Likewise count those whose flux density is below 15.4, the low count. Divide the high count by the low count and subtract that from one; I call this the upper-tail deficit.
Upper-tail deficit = 0.6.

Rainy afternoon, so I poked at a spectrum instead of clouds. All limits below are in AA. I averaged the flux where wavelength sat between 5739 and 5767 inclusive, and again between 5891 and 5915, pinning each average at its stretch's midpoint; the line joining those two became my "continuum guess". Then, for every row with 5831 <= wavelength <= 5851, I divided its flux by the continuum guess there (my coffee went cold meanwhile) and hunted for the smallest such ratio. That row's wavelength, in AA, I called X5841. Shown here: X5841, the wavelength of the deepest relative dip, 5849 AA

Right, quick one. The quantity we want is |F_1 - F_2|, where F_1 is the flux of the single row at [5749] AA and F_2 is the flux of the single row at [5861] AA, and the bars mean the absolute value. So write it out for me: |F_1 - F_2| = 3.5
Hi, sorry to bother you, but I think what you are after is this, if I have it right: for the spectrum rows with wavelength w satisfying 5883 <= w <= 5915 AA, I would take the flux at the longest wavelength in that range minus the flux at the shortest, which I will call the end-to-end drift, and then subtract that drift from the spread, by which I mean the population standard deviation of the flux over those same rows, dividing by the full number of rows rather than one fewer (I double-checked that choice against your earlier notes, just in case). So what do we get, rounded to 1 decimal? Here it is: 1.3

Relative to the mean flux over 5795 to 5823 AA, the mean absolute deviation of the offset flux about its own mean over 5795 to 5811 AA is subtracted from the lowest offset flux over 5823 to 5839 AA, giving -1.0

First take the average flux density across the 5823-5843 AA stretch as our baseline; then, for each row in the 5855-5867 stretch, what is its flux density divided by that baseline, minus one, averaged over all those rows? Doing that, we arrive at -0.14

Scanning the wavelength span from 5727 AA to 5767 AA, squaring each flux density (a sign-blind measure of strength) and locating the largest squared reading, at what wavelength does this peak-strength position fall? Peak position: 5753 AA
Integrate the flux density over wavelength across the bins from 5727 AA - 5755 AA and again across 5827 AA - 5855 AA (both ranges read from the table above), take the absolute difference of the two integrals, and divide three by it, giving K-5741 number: 0.065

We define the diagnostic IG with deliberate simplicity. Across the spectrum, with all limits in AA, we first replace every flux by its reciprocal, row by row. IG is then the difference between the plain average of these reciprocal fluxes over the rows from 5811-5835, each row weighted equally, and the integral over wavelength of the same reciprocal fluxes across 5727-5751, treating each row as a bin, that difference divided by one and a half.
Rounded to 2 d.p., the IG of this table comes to -1.00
